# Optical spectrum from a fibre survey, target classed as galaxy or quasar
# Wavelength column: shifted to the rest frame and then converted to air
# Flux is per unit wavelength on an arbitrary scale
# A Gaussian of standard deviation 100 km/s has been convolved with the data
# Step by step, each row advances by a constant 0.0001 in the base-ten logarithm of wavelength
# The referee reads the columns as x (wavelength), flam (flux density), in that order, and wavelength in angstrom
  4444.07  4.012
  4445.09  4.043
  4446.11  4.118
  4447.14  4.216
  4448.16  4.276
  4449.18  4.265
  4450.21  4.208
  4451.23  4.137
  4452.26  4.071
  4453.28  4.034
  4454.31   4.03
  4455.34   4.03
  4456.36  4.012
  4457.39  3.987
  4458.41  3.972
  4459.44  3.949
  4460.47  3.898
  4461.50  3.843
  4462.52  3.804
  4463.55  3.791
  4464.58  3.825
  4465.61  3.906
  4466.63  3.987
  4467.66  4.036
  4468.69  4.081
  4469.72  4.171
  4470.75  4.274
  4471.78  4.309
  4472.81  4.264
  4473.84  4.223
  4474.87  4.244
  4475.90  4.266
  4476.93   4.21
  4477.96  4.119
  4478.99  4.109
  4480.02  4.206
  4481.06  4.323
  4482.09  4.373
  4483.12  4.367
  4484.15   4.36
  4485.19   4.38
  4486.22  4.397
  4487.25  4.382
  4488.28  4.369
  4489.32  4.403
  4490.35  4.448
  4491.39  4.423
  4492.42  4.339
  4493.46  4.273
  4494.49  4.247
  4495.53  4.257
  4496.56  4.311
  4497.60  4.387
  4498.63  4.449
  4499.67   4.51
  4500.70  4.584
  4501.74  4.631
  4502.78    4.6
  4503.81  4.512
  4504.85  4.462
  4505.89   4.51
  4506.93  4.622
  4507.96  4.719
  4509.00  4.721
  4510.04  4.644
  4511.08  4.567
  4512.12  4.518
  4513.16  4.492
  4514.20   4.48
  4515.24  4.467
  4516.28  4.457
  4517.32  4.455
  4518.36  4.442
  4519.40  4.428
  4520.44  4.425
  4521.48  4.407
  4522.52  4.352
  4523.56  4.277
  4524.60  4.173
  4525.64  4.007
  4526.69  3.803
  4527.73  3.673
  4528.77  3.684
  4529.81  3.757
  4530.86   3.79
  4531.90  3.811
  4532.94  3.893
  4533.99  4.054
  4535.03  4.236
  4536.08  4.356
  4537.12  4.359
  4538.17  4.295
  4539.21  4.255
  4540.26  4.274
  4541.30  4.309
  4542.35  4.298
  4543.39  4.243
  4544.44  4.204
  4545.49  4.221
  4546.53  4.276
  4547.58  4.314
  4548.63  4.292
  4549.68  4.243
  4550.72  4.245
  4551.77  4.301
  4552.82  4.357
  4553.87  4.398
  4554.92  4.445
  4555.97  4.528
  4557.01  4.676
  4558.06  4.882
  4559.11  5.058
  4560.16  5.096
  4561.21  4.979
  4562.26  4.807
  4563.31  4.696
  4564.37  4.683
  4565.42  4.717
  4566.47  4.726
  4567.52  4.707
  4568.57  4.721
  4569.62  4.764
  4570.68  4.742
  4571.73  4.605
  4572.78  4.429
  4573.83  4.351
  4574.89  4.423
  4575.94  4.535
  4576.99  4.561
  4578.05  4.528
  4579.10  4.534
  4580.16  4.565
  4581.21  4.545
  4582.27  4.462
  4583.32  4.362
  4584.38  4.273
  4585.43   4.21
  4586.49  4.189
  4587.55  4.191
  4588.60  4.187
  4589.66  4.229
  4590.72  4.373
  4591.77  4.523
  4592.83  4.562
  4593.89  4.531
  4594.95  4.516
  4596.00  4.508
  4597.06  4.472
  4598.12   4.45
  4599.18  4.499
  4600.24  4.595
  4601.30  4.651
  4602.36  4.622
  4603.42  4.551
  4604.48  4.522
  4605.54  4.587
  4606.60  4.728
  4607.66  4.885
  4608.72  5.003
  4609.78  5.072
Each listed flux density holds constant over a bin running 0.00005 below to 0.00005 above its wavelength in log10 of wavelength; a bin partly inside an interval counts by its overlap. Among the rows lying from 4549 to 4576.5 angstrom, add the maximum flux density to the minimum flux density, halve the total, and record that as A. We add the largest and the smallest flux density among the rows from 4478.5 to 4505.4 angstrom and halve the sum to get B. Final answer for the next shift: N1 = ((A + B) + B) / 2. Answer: 6.7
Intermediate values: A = 4.67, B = 4.37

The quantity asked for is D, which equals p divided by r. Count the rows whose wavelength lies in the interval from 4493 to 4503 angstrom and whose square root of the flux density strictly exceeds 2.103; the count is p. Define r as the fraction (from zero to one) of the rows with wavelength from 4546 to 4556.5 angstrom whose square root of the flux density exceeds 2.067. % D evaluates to 6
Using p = 5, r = 0.8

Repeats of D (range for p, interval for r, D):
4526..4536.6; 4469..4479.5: 0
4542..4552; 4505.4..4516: 0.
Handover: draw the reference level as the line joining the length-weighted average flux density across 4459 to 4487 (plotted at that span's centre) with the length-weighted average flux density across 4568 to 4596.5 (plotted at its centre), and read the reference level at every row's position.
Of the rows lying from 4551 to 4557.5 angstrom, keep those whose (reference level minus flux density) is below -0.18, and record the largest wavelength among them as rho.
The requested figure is 4557.01 angstrom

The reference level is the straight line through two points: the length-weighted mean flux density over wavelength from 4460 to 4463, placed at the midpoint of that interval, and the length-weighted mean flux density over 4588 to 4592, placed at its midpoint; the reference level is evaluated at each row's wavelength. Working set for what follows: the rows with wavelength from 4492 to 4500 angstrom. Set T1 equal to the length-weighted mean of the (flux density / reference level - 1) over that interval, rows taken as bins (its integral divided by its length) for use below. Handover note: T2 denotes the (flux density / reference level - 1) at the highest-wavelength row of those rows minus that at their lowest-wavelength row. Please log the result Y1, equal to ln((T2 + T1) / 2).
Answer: -2.8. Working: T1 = 0.091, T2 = 0.04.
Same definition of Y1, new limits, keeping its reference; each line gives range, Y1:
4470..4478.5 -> -3.9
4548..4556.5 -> -3.1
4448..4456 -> -5.6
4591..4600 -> -4.3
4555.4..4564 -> -2.4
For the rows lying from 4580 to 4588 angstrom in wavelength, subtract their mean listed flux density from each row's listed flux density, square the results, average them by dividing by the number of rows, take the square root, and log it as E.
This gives 0.15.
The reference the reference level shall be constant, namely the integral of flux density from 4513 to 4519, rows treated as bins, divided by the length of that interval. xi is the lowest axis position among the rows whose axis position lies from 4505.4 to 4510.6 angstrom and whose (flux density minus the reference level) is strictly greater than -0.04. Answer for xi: 4505.89 angstrom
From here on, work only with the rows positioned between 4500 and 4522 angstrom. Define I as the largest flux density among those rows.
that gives 4.721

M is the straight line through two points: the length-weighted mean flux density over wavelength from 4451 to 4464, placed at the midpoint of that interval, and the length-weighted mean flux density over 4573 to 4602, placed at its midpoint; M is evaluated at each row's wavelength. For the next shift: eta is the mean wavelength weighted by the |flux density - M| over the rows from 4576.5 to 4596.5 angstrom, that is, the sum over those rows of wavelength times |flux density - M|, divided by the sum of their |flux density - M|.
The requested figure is 4585.7 angstrom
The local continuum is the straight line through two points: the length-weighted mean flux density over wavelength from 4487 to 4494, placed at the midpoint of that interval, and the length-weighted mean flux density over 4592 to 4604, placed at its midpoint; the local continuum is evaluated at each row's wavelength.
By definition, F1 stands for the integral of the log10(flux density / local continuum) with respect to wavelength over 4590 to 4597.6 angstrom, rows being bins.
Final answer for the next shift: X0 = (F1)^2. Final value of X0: 0.00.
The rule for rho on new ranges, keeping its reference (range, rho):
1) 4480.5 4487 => 4486.22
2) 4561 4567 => 4566.47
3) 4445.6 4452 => 4449.18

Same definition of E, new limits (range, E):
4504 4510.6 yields 0.10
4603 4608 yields 0.14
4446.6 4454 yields 0.09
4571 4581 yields 0.08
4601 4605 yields 0.05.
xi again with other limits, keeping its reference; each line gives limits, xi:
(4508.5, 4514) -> 4509.00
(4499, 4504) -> 4499.67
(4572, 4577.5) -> 4572.78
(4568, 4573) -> 4568.57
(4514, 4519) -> 4514.20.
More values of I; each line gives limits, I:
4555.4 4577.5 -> 5.096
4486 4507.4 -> 4.631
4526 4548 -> 4.359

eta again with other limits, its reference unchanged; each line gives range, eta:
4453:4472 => 4464.9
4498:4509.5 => 4504.1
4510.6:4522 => 4515.7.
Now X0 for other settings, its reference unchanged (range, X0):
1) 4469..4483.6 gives 0.03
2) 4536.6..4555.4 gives 0.09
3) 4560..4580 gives 0.09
